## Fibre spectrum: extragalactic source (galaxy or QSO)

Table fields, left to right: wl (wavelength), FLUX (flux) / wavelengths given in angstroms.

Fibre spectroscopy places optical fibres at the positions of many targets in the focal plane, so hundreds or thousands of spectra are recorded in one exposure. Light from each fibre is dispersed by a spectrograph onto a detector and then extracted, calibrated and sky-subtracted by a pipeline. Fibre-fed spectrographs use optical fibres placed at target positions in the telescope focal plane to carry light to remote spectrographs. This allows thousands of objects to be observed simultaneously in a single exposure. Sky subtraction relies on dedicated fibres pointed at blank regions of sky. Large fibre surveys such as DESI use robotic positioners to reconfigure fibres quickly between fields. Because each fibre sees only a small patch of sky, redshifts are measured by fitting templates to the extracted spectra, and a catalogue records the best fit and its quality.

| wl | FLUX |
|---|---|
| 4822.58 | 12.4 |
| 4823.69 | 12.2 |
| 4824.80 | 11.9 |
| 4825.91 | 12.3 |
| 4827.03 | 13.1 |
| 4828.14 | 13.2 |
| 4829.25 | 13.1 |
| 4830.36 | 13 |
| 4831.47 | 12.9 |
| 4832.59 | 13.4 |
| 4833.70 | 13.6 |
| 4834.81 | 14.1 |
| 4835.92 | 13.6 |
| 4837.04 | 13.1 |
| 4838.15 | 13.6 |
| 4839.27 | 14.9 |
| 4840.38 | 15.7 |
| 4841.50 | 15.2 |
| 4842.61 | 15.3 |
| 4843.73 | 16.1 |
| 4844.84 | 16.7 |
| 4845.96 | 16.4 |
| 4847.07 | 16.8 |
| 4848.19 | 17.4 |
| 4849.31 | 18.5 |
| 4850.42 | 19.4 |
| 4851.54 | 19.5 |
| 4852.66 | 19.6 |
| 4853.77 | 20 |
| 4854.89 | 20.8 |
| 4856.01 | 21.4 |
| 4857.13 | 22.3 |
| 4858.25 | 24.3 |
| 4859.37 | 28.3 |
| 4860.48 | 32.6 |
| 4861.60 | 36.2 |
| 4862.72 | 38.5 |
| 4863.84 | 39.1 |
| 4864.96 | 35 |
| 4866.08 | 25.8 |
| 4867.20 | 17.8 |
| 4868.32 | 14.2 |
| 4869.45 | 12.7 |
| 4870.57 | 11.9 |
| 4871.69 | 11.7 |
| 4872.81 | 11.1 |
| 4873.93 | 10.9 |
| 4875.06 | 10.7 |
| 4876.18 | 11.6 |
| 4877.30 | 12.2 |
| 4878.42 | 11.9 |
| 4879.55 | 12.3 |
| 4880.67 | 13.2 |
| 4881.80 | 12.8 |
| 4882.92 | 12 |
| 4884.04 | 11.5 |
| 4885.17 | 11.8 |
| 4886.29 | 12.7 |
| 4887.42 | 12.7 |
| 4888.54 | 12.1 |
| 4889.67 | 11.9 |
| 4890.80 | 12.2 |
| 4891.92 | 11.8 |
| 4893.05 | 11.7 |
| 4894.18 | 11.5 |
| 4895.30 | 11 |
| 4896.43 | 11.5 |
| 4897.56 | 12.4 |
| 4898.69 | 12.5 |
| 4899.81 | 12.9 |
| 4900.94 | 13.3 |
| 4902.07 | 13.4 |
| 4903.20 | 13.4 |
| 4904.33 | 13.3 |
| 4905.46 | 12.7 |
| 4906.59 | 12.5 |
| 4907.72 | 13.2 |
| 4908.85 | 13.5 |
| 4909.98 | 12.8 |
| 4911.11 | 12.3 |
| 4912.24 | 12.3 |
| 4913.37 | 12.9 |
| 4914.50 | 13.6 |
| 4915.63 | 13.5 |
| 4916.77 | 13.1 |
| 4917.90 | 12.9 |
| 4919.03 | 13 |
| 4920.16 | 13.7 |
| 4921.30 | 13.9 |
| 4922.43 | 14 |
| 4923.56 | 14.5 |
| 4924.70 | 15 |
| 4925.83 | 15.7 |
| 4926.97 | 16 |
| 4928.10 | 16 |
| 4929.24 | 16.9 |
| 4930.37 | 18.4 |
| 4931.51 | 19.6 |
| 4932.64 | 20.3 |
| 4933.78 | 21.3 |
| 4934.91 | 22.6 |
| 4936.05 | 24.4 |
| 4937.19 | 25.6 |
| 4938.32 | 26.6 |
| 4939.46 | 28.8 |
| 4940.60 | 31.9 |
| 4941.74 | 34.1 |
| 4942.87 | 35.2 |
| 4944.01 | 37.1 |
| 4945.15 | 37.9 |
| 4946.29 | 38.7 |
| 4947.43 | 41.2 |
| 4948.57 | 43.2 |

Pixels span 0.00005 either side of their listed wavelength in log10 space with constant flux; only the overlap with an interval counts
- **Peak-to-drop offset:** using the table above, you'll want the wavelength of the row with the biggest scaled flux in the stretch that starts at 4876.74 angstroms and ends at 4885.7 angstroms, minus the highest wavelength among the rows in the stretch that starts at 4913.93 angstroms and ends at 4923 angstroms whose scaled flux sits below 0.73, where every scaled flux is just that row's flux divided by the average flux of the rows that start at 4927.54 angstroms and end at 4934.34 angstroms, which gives -38.4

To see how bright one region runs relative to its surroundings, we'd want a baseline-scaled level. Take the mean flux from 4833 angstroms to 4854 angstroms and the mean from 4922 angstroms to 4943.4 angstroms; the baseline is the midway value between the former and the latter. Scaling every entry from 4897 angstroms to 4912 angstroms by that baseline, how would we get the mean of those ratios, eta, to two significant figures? 0.68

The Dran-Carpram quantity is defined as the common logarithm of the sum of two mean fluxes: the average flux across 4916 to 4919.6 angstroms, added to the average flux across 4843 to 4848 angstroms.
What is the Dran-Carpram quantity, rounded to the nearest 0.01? 1.47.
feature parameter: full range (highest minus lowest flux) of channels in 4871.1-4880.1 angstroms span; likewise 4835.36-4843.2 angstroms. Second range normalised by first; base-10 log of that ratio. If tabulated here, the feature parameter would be 0.21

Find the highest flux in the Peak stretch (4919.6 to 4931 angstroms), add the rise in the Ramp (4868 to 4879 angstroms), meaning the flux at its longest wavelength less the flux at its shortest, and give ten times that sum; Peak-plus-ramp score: 161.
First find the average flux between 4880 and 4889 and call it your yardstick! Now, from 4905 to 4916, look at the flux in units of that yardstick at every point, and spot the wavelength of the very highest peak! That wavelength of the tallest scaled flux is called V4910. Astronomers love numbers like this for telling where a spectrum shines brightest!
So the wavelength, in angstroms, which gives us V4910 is 4914.50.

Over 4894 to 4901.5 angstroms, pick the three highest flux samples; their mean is 13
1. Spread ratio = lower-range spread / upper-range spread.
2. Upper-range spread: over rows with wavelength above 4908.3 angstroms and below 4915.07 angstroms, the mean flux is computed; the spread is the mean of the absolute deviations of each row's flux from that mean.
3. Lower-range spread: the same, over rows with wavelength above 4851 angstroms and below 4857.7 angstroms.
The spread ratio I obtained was 2.08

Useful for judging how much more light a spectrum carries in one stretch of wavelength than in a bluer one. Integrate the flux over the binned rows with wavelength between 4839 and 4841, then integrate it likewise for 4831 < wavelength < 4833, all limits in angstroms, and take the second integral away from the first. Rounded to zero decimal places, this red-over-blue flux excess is 5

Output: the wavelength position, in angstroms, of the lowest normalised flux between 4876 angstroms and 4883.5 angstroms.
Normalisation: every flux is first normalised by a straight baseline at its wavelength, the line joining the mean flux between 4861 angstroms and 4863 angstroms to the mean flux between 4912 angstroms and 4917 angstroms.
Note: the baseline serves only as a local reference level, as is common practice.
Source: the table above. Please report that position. 4876.18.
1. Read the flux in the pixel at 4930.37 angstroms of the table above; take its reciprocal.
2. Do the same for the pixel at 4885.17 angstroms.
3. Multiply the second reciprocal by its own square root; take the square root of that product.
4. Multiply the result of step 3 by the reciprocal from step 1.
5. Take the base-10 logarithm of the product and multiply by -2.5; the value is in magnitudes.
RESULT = 5.2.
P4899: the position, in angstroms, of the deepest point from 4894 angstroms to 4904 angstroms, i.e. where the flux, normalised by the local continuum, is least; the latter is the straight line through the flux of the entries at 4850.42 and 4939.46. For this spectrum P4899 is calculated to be 4895.30 angstroms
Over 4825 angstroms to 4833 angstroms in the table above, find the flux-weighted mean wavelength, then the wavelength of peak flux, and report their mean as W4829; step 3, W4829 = 4830.9 angstroms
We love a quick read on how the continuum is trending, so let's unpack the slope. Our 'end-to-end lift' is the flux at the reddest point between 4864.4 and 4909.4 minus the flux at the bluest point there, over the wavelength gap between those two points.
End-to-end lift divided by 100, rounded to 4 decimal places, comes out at -0.0049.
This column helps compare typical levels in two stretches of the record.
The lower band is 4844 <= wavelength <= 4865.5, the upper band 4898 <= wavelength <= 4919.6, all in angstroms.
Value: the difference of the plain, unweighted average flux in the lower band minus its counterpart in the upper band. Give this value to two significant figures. 11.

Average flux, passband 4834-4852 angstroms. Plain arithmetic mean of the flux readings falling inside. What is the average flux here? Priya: 16.0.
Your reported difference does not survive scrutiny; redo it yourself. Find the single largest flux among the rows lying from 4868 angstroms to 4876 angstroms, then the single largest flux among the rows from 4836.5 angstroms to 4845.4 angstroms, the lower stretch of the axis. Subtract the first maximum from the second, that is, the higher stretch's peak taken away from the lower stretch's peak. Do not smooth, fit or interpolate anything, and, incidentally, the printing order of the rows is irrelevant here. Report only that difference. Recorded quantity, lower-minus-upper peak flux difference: 2.5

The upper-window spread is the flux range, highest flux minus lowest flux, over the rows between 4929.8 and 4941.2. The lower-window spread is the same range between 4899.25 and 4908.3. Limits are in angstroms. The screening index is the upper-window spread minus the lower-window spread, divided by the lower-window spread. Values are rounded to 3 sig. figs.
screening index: 14.0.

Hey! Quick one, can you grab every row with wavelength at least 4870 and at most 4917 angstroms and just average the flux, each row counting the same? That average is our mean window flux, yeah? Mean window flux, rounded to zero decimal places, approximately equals 12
